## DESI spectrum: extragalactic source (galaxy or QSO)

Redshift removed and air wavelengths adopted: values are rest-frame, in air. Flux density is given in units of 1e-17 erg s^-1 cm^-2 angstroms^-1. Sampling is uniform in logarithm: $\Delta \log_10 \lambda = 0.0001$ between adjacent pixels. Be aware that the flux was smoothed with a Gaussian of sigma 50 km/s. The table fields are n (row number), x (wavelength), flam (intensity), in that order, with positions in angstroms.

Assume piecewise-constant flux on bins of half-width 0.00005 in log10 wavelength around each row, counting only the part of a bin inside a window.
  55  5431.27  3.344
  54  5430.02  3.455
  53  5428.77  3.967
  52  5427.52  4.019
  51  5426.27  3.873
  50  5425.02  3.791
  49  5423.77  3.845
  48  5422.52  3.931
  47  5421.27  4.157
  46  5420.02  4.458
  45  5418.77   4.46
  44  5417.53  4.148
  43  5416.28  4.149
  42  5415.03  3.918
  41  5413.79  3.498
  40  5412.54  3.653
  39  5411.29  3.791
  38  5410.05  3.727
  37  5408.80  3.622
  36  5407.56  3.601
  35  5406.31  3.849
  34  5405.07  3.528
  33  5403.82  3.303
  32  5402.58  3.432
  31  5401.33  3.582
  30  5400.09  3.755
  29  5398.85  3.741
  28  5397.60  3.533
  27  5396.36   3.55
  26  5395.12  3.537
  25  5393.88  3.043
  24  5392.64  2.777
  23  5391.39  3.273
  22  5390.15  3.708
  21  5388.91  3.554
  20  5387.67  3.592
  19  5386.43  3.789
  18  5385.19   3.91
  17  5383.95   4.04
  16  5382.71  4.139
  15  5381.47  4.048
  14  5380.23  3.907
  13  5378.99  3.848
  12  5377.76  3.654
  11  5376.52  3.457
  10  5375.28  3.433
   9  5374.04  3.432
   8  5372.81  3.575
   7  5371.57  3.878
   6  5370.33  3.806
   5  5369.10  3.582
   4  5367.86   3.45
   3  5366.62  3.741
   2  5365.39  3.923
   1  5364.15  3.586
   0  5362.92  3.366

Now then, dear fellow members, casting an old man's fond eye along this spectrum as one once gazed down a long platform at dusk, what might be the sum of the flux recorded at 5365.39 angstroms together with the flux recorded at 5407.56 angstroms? 7.52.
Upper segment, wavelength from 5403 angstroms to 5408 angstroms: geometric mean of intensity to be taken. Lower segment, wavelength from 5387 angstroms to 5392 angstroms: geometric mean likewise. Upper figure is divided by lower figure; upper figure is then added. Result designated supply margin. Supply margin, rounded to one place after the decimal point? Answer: 4.6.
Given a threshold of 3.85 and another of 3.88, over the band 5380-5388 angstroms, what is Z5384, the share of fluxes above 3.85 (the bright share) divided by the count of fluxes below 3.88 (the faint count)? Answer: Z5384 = 0.36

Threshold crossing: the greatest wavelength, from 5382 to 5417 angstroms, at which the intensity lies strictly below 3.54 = 5413.79 angstroms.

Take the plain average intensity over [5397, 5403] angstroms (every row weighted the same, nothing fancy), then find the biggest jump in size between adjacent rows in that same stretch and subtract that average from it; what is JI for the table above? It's -3.40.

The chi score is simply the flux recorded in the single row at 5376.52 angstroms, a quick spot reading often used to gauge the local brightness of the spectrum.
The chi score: 3.457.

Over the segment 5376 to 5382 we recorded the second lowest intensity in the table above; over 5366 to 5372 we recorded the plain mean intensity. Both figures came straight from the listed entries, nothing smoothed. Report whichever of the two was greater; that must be 3.69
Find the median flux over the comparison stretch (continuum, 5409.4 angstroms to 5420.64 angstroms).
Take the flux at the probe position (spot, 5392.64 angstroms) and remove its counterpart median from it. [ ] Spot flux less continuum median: -1.14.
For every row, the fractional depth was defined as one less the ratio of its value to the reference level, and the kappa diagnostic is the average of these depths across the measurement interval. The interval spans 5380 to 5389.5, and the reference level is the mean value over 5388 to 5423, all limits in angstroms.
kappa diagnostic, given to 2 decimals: -0.05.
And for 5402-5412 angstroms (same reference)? 0.02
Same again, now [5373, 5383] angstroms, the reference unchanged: -0.01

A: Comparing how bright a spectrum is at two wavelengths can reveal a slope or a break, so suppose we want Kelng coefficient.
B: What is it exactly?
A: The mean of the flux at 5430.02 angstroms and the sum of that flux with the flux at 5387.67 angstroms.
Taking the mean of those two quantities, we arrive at 5.25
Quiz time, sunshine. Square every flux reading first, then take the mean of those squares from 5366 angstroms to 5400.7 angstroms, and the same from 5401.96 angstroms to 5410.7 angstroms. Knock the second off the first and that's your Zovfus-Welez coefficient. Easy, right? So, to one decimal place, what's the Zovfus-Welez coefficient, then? 0.4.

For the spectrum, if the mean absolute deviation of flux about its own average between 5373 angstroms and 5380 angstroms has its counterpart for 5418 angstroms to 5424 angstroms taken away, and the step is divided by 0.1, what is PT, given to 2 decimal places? -0.82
